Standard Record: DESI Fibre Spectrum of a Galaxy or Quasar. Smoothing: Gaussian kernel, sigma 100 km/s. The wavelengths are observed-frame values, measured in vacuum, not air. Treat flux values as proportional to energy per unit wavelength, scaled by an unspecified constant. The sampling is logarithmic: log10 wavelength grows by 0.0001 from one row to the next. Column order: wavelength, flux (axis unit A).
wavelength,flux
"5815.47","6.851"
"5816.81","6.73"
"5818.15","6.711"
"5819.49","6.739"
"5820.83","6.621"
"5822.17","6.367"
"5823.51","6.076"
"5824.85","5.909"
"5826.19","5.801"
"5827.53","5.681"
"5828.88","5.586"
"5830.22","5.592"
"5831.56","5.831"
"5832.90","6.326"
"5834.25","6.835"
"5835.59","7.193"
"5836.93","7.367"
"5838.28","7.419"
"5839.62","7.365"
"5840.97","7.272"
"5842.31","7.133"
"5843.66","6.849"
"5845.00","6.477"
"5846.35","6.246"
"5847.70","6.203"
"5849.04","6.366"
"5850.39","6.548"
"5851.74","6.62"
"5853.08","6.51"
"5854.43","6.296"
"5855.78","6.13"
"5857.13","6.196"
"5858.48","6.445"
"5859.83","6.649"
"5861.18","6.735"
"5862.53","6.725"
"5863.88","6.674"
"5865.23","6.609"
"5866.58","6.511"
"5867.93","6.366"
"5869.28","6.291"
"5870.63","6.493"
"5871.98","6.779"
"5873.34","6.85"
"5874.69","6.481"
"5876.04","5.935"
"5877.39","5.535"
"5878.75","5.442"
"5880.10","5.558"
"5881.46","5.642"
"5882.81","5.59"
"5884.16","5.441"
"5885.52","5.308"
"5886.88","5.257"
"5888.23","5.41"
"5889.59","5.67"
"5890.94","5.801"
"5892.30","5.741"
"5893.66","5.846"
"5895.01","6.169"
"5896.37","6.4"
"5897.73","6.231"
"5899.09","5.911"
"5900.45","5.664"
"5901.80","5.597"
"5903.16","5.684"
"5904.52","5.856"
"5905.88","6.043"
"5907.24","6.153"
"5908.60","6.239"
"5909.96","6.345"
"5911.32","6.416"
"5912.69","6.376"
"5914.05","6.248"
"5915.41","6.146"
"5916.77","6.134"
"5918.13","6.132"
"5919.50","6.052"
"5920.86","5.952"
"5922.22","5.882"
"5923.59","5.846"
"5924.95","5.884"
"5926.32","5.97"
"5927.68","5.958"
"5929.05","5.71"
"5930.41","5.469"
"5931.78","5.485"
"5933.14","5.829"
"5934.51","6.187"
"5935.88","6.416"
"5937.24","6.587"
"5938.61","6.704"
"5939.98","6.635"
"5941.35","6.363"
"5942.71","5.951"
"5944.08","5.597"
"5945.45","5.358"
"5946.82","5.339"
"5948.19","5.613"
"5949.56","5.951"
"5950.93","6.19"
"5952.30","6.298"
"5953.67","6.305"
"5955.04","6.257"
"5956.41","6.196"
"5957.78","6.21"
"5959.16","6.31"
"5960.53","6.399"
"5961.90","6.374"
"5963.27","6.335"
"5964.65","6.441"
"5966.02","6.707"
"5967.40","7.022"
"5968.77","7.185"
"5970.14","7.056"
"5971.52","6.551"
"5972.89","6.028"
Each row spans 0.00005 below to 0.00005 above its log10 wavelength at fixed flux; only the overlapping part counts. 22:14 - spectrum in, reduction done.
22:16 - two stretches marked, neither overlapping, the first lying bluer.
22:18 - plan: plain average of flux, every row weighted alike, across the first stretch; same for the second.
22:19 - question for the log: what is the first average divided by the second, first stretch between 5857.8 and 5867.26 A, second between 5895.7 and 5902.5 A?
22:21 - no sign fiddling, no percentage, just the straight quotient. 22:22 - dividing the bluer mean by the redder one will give 1.11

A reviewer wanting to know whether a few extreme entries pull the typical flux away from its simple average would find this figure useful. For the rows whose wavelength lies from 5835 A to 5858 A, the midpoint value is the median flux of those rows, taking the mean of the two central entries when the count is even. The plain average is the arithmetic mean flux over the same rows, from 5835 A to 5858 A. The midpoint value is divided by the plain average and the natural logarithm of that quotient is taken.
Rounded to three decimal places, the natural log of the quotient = -0.025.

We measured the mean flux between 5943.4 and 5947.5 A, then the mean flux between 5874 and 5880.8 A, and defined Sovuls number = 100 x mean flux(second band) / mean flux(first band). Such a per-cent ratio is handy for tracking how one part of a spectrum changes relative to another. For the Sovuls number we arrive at 107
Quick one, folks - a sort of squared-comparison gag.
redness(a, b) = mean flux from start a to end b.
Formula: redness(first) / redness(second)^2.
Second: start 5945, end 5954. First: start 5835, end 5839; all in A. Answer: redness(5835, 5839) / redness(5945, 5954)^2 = 0.21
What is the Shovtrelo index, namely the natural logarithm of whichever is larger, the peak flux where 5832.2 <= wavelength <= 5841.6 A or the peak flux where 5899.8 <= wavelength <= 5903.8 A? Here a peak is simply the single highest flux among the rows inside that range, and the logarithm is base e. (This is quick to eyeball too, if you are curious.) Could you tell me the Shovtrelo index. 2.00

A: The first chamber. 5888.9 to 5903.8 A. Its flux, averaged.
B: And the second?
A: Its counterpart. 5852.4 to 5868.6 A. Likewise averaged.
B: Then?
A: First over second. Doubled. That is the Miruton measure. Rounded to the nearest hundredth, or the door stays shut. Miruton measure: 1.81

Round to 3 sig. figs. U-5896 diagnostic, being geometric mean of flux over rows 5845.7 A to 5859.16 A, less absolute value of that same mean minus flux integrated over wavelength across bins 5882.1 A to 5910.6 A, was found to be -153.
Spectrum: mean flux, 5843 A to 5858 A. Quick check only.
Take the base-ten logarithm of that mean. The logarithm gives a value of 0.806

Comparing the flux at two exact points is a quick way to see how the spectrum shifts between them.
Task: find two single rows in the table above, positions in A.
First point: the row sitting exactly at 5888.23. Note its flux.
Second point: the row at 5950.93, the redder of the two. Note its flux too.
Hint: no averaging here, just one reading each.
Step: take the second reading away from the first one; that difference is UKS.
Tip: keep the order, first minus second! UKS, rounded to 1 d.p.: -0.8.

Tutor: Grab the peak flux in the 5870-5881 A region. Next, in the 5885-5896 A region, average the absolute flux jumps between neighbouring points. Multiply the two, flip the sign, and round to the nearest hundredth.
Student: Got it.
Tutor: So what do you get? -1.06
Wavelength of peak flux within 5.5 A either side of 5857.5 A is 5861.18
